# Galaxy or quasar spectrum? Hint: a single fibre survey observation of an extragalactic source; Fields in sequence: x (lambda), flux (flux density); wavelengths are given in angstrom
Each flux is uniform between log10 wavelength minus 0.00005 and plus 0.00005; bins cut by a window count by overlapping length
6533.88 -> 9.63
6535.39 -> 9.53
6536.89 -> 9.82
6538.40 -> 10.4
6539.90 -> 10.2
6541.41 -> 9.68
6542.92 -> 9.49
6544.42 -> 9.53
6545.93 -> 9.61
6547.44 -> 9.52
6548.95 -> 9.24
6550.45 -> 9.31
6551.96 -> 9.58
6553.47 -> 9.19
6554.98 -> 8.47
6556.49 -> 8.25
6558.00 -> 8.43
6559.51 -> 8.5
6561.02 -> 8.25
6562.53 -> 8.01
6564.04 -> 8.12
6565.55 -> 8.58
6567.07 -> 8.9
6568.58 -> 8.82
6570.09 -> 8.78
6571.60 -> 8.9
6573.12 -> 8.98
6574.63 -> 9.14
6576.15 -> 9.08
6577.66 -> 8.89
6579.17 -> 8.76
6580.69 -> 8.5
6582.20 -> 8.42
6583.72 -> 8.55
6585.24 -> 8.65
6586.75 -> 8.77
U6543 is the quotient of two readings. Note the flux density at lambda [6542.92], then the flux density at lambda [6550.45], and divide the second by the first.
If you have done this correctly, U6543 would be 0.98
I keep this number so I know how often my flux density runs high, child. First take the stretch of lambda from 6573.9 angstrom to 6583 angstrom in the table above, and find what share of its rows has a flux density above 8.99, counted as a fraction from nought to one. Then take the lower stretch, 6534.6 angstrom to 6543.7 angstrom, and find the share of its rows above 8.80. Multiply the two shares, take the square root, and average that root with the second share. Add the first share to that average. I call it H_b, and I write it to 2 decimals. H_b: 1.12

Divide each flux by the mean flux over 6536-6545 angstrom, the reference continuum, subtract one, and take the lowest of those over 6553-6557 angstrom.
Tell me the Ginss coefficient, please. -0.16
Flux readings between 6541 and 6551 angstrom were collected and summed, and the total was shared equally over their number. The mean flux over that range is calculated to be 9.48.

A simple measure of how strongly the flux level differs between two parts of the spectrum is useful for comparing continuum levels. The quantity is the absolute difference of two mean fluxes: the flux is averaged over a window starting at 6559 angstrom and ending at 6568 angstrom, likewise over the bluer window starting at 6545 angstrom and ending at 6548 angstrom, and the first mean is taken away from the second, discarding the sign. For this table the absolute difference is 1.2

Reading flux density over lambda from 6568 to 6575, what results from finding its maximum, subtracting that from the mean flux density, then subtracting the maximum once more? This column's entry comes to -9.4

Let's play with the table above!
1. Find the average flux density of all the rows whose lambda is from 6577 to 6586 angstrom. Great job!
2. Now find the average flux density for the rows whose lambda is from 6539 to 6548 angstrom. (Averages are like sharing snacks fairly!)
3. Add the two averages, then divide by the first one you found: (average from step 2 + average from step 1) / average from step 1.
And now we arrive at 2.12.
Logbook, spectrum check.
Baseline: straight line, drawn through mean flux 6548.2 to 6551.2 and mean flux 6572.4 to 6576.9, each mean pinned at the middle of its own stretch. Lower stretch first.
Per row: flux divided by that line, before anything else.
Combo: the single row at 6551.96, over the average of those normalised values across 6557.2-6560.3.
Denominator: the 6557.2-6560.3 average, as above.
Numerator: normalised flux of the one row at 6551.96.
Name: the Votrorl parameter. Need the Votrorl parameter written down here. 1.12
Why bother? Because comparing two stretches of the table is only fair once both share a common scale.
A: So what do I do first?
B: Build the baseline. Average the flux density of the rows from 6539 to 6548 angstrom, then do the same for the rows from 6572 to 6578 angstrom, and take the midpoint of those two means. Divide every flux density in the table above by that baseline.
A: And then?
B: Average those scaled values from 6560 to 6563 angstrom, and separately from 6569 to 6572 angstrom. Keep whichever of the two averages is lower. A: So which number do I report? 0.87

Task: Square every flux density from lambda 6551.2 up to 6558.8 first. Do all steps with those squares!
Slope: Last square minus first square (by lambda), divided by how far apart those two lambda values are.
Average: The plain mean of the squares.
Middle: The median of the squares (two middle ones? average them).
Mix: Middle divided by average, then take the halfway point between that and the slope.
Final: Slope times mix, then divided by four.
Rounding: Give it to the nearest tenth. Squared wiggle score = 1.1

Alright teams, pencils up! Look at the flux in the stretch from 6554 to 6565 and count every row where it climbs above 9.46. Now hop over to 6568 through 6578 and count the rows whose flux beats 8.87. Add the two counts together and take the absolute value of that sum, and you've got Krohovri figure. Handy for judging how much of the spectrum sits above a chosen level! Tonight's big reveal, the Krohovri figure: 5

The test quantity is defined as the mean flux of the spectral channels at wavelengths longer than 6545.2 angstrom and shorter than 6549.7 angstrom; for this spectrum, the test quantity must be 9.5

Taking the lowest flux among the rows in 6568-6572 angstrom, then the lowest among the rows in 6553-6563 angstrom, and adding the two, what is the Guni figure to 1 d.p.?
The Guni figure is 16.8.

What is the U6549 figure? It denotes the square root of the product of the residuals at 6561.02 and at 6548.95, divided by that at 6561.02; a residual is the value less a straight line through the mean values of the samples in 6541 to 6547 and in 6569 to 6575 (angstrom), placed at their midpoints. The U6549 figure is -0.5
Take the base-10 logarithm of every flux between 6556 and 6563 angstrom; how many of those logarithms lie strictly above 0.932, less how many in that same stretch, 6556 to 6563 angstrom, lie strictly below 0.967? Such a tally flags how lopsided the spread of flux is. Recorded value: -5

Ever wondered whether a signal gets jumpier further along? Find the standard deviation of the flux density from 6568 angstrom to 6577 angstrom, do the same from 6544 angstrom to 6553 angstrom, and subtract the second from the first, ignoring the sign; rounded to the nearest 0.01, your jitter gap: 0.01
